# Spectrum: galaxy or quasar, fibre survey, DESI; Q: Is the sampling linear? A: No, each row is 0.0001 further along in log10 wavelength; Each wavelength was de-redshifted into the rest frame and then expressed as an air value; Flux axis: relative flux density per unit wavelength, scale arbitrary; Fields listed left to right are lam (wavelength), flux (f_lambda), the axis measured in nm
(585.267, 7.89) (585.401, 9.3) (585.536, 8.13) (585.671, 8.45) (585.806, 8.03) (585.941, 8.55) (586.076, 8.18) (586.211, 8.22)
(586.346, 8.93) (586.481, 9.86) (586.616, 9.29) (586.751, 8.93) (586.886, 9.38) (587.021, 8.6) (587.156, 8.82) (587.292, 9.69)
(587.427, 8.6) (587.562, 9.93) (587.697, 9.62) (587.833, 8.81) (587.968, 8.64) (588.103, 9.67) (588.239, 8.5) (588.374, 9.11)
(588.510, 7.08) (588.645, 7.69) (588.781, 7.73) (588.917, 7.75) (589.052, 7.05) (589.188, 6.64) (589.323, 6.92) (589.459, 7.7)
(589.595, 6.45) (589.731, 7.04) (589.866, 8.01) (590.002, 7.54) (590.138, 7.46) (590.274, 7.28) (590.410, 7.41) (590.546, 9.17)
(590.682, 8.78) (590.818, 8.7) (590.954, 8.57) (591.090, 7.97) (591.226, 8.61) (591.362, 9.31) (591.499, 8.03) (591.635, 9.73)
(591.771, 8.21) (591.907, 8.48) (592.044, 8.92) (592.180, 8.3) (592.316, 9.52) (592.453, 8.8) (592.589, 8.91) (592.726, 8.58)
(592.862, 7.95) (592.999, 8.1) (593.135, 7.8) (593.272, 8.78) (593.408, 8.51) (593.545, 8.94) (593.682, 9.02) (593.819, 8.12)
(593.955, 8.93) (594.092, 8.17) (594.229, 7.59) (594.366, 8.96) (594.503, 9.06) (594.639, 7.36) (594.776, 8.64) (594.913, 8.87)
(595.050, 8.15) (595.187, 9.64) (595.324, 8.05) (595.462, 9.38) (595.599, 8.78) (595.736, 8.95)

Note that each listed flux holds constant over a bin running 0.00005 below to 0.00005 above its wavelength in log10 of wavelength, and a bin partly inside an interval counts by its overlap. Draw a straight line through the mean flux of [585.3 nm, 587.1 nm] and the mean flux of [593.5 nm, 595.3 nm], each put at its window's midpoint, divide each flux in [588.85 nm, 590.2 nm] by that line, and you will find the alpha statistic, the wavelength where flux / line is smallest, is 589.595 nm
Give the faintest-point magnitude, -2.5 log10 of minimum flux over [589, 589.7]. -2.024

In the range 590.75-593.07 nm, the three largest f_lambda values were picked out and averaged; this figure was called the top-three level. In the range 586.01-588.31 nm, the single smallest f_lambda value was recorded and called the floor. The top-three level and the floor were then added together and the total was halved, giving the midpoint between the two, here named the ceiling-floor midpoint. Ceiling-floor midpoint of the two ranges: 8.85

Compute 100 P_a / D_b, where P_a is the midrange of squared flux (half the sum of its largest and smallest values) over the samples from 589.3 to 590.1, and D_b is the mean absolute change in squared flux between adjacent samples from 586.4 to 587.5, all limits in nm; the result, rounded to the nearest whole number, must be 465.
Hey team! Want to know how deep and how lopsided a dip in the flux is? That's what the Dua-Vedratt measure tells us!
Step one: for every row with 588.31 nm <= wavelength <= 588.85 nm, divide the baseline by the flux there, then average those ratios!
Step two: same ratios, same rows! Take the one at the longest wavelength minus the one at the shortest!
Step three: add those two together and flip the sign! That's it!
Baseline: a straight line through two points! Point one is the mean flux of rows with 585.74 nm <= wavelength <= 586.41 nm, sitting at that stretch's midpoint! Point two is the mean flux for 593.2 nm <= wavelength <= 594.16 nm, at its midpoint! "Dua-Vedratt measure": -1.25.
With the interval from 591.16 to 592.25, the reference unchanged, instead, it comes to -1.03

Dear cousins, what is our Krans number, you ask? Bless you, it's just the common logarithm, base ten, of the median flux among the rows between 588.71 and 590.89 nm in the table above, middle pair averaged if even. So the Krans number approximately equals 0.875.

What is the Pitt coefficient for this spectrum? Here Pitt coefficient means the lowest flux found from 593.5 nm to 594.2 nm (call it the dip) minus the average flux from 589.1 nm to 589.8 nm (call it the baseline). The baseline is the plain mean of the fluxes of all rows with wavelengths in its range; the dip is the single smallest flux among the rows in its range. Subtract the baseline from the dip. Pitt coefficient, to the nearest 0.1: 1.2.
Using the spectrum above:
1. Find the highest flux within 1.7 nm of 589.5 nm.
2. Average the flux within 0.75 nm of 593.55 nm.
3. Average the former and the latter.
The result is 9.0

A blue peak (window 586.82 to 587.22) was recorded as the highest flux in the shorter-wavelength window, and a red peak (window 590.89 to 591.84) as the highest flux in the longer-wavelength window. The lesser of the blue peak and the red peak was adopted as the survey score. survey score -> 9.38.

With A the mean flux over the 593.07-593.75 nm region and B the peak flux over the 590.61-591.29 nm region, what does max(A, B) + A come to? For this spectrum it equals 17.4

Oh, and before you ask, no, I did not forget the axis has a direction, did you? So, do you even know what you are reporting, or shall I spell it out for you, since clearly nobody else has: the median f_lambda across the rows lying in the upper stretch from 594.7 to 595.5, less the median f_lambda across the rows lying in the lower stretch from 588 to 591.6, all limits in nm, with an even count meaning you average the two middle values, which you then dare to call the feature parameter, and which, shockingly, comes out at 1.0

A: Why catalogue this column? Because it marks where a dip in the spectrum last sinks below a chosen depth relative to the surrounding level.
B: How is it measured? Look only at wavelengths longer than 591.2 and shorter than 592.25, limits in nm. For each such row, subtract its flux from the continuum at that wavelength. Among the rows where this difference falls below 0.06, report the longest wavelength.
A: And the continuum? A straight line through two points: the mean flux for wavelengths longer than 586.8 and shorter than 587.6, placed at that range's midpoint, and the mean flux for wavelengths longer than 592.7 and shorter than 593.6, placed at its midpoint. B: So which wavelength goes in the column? 592.044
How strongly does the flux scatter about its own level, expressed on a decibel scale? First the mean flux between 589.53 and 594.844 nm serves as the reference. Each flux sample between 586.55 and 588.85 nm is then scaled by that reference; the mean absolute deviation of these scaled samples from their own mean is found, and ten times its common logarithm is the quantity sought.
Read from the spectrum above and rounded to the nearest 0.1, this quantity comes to -11.5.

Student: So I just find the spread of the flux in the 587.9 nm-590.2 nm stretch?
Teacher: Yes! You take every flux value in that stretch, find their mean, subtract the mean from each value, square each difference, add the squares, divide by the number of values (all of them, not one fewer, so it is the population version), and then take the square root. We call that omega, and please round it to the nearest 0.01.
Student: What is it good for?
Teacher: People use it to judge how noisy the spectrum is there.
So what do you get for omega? 0.84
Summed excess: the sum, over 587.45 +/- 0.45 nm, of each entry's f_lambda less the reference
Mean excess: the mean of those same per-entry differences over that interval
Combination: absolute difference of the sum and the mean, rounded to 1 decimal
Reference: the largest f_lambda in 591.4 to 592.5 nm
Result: 3.5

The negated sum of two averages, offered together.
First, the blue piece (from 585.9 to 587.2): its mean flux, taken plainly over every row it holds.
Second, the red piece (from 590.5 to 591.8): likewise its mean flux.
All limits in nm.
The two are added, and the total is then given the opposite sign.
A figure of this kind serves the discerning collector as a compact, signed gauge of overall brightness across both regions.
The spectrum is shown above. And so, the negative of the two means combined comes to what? -17.6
